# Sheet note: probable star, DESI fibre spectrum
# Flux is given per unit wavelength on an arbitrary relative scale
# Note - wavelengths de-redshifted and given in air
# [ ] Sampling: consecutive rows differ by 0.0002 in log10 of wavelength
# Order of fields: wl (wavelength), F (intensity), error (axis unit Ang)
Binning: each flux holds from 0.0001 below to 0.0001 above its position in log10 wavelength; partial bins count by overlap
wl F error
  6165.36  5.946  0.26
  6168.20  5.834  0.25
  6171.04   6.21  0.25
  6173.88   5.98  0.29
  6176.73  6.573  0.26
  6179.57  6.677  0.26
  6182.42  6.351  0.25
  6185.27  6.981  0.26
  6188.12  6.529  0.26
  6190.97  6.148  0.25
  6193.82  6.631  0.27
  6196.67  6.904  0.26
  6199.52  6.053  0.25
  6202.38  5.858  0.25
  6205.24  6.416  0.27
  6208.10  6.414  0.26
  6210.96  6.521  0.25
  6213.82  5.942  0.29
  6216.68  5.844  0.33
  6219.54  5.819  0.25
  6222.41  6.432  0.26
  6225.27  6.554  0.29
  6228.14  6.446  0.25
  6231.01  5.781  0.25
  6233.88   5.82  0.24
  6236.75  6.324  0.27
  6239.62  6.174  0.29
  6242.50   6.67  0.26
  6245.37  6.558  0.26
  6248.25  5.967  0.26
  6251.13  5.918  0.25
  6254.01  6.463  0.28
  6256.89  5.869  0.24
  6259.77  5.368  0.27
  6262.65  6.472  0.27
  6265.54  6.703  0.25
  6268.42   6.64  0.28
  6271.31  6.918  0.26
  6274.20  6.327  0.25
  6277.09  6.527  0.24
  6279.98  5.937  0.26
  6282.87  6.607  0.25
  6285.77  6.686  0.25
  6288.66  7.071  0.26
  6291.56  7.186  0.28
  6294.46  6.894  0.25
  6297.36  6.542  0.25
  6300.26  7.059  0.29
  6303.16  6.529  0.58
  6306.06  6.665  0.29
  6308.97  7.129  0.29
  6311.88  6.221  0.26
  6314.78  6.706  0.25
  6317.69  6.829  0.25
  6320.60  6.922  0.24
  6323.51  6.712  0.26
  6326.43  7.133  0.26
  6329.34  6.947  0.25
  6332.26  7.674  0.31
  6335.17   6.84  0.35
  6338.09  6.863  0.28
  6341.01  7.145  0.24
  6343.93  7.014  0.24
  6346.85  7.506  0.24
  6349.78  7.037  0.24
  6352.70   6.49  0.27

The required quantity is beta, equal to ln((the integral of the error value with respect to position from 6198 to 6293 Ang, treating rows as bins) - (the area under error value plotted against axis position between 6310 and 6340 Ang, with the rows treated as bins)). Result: 2.8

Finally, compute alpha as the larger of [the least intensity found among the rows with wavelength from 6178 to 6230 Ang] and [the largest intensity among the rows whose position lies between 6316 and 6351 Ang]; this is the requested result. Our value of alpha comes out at 7.7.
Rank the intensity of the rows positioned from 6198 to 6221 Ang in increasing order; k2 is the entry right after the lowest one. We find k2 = 5.844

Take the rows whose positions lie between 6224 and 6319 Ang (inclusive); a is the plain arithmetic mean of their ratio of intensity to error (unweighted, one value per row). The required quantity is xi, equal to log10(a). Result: 1.39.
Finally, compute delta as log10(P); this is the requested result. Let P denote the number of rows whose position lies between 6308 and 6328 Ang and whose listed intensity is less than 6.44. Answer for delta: 0.00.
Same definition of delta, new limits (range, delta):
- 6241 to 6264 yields 0.60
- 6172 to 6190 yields 0.30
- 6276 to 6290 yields 0.00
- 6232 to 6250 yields 0.60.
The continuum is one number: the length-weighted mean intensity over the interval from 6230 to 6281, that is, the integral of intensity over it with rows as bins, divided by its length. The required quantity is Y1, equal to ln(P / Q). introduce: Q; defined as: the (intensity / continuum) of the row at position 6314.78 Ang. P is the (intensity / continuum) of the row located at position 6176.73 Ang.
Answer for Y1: -0.020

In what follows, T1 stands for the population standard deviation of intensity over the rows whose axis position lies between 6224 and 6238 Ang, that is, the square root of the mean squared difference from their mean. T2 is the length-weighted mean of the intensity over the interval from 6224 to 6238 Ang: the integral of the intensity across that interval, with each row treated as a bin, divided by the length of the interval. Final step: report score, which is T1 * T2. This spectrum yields 1.99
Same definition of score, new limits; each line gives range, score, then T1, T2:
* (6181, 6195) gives 1.83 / 0.28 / 6.5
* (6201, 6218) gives 1.78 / 0.29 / 6.2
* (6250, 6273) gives 3.08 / 0.49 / 6.3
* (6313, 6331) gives 1.02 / 0.15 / 6.9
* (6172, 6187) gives 2.18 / 0.33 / 6.5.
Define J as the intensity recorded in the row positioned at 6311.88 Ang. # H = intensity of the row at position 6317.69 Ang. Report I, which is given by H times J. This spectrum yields 42.5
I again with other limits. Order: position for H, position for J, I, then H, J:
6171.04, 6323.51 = 41.7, 6.21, 6.712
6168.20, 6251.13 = 34.5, 5.834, 5.918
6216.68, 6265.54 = 39.2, 5.844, 6.703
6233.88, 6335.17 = 39.8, 5.82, 6.84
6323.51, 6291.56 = 48.2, 6.712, 7.186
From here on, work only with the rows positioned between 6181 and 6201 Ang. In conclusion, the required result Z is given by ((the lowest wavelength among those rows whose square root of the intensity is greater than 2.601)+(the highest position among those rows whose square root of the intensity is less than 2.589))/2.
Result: 6192.4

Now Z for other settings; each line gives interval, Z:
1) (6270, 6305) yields 6287.2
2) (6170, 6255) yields 6219.6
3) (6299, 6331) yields 6306.1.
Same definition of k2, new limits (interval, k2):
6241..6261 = 5.869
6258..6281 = 5.937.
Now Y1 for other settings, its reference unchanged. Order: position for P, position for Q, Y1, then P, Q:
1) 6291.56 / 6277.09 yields 0.096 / 1.15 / 1.04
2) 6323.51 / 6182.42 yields 0.055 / 1.07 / 1.02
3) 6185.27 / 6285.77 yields 0.043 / 1.12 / 1.07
